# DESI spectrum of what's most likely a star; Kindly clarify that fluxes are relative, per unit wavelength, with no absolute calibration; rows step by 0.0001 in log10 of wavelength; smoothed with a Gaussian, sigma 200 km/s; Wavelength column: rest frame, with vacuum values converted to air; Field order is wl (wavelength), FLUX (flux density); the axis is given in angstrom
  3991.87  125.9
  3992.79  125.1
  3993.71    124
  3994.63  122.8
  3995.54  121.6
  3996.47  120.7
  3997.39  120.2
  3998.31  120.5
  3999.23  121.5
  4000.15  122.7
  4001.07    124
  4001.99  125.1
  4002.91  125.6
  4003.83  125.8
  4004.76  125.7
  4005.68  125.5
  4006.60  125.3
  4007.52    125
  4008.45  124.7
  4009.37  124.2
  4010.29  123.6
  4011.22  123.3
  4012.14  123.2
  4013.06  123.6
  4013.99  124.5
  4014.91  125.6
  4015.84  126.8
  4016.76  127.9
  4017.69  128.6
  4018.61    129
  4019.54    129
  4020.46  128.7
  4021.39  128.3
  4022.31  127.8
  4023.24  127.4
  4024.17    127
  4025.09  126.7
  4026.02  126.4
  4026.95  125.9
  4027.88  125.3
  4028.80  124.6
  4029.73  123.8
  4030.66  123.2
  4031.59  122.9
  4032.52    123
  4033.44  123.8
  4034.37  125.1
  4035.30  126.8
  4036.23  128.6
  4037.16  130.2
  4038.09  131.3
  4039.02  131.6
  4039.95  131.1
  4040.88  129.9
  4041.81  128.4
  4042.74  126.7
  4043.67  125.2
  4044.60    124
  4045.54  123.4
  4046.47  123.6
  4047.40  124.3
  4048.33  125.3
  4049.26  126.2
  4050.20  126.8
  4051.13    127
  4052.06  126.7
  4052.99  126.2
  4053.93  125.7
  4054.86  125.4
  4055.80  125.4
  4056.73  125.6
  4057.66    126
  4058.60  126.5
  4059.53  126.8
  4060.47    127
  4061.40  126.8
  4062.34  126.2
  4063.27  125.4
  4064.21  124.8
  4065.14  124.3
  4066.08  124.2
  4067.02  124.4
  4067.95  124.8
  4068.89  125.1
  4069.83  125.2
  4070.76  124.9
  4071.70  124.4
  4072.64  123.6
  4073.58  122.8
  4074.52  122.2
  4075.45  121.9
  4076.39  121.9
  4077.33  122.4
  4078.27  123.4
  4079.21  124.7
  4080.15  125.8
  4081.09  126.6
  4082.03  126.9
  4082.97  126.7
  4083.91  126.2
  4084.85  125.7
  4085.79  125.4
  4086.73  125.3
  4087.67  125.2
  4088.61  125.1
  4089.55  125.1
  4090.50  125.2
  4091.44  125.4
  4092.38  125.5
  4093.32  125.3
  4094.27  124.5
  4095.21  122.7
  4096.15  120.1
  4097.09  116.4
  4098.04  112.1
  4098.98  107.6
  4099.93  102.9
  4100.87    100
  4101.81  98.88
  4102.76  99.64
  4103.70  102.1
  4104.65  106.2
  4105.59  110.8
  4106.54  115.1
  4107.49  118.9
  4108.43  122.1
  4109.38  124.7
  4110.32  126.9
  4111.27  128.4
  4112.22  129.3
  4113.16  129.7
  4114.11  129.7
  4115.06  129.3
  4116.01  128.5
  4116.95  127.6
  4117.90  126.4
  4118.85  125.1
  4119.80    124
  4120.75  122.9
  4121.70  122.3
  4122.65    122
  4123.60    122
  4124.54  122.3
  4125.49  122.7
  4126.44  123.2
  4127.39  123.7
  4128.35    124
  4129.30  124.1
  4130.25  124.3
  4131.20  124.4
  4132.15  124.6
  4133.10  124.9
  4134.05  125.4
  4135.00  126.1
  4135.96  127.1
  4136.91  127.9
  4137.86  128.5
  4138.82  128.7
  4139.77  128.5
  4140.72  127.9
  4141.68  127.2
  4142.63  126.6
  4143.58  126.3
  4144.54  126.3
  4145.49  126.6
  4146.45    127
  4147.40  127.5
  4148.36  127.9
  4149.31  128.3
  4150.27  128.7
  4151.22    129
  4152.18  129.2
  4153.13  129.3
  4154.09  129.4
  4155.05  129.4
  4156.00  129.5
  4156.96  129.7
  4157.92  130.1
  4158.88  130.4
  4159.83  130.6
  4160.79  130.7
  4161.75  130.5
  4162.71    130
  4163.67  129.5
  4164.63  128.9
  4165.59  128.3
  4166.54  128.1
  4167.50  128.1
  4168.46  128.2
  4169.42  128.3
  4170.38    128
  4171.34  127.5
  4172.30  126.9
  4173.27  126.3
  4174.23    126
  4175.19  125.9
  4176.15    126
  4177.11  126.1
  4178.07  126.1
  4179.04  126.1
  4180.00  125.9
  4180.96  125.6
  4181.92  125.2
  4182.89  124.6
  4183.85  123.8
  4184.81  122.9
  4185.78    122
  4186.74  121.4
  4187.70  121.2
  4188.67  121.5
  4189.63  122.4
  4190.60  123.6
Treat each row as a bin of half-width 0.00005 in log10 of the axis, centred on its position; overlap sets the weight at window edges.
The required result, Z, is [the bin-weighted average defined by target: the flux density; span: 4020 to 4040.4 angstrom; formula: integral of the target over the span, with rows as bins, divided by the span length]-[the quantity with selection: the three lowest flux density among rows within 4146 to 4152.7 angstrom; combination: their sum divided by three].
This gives -1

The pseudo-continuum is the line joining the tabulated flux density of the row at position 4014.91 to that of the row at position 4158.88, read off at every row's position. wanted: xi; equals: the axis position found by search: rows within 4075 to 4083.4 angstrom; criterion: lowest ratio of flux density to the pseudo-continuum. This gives 4076.39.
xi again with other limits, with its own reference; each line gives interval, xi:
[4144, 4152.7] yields 4144.54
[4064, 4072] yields 4066.08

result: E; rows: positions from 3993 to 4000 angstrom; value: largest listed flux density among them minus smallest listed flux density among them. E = 3.8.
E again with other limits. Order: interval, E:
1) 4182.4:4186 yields 2.6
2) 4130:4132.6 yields 0.3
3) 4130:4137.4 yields 3.6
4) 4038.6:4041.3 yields 1.7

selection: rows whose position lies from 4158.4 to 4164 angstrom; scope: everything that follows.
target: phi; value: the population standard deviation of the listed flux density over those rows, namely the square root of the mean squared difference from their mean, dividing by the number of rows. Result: 0.4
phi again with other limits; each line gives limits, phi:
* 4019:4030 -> 1.6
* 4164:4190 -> 2.3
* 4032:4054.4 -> 2.6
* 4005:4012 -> 0.8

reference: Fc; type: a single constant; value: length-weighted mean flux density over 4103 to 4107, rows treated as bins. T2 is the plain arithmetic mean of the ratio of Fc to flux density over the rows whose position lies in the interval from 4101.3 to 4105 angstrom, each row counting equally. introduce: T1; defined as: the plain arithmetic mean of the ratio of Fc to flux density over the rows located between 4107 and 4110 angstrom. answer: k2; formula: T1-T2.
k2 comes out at -0.176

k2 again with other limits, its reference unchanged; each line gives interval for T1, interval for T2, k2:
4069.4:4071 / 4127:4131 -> -0.007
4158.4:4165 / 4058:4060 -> -0.023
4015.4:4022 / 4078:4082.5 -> -0.019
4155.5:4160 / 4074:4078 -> -0.054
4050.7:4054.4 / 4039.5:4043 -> 0.017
